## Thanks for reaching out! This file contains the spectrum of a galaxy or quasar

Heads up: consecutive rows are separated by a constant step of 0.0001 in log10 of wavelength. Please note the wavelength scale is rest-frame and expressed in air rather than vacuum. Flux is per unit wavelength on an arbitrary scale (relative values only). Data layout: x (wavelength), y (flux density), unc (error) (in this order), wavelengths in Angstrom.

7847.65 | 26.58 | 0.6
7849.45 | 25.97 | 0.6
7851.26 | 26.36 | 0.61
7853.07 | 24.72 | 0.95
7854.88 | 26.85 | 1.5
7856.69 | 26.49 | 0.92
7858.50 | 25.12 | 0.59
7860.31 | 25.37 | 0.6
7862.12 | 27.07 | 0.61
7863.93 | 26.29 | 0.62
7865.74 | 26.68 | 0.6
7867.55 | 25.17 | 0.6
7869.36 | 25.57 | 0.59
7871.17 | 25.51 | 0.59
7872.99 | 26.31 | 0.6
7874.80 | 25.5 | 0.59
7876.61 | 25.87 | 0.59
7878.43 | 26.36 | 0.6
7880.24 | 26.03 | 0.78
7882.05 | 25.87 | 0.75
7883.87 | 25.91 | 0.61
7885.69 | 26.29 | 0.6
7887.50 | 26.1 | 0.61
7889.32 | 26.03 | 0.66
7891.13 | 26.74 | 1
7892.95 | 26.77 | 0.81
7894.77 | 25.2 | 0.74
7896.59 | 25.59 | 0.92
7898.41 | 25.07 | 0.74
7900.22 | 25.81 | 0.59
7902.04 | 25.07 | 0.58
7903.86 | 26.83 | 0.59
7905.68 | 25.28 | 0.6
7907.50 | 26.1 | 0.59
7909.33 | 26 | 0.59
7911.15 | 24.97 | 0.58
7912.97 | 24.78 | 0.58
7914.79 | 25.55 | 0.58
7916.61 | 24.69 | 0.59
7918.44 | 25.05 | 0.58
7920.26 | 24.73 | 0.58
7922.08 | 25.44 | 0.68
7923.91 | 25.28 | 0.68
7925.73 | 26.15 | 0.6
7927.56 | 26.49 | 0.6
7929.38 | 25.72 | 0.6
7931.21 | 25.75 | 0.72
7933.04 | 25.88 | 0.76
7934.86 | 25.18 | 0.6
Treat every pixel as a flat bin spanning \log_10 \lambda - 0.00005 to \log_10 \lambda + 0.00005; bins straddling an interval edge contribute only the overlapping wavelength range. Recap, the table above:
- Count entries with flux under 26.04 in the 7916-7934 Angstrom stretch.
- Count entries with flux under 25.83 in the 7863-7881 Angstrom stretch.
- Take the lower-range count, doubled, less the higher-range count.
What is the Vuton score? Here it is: 0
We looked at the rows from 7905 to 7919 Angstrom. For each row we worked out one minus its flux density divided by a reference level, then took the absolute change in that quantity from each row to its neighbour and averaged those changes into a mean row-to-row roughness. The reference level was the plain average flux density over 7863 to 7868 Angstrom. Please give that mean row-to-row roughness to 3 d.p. 0.023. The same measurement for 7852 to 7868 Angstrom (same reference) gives 0.041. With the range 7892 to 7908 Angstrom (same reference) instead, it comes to 0.039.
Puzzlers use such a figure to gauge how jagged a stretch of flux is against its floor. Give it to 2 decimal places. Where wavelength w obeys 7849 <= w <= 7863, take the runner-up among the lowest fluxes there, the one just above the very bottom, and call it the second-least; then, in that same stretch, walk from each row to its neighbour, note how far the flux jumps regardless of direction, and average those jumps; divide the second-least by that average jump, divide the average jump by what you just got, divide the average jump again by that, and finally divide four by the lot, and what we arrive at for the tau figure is 0.18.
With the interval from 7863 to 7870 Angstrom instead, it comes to 0.12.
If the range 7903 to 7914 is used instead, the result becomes 0.12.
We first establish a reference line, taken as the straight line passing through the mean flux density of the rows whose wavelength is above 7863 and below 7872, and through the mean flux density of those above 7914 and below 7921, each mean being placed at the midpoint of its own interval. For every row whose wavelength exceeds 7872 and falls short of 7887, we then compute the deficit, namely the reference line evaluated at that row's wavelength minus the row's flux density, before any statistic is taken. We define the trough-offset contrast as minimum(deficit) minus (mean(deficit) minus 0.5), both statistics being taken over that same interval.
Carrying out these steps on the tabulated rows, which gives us 0.12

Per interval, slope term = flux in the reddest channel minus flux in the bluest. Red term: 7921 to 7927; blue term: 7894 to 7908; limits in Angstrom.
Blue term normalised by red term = 1.3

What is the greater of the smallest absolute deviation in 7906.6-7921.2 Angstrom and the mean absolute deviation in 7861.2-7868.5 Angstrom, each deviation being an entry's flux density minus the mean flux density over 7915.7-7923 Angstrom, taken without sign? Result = 1.33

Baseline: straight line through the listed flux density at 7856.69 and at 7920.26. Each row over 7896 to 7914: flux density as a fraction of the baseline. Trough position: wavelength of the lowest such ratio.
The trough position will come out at 7898.41 Angstrom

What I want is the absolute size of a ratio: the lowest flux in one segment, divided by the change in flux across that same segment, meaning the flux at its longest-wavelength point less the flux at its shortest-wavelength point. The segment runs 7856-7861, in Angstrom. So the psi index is 22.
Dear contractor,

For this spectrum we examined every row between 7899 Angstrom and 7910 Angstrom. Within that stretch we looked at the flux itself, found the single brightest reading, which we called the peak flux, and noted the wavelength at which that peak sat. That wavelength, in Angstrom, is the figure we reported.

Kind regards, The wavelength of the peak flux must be 7903.86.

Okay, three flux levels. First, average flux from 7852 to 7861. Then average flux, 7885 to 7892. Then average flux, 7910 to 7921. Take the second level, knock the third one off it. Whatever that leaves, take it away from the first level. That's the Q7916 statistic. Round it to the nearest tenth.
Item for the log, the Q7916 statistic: 24.4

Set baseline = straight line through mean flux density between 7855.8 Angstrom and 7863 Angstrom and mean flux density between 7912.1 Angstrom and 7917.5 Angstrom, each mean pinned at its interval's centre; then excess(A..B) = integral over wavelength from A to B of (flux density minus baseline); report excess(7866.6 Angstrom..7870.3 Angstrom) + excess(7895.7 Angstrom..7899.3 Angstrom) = -1.7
